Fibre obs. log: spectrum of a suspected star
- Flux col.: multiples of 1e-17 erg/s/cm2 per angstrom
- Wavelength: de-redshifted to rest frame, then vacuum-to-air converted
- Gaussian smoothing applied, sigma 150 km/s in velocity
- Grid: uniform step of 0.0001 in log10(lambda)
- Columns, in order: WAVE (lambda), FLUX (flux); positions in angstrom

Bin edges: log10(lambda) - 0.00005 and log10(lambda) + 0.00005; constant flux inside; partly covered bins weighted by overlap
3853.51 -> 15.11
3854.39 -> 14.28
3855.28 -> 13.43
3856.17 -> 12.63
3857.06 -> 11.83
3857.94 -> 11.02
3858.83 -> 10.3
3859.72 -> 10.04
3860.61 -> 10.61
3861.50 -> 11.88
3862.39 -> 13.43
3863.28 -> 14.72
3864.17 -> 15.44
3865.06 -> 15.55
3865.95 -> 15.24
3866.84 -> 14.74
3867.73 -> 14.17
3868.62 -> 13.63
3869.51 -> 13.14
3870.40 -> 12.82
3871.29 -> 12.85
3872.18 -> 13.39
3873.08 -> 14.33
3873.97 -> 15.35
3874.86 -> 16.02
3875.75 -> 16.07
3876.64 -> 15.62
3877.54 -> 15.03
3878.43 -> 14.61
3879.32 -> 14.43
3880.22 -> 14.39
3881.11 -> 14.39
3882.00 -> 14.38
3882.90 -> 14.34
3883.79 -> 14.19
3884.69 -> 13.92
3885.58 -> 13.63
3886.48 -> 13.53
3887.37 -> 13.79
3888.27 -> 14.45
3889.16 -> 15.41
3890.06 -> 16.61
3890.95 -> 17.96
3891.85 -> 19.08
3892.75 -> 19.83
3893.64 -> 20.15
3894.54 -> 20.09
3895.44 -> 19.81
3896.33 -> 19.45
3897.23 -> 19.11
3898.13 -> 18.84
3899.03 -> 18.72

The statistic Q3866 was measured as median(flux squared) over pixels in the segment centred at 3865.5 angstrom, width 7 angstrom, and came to 217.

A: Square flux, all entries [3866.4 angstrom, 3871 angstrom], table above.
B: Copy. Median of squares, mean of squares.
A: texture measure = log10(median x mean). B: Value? 4.54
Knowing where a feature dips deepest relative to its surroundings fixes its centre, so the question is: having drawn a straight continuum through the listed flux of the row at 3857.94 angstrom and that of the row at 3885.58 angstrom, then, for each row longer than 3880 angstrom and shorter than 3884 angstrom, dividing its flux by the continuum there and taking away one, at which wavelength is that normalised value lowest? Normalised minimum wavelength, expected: 3883.79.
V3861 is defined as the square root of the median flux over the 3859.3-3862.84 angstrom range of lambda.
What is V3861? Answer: 3.4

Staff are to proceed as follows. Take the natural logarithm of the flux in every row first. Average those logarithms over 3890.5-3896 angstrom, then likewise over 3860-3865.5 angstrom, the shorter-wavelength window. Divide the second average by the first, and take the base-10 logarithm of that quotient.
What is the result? -0.06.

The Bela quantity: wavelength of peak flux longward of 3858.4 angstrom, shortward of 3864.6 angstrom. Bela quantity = 3864.17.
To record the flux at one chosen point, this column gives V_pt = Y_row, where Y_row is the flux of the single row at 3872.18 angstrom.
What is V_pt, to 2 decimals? 13.39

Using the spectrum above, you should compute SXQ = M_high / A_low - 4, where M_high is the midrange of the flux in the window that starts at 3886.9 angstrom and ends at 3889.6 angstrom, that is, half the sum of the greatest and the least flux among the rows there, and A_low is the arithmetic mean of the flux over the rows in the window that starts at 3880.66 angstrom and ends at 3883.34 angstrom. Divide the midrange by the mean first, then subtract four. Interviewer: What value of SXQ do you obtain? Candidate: -3.0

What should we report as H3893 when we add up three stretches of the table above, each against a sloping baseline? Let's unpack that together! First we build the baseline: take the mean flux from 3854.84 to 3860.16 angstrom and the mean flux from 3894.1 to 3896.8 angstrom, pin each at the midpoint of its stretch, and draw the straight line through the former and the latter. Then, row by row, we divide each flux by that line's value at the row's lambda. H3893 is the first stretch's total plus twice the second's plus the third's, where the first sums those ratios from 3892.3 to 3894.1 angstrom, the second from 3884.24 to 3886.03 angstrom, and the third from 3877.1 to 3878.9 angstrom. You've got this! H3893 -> 7.07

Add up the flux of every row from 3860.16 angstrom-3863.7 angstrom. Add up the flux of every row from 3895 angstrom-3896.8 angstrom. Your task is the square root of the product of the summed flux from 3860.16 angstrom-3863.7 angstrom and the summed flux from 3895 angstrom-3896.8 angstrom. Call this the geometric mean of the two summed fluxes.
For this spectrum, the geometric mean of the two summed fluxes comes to 45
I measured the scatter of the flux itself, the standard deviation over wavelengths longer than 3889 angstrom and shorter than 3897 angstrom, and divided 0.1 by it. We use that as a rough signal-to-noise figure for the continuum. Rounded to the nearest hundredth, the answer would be 0.06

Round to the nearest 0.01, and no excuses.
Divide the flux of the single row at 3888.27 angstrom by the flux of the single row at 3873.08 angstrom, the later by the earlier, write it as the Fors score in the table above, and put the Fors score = 1.01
